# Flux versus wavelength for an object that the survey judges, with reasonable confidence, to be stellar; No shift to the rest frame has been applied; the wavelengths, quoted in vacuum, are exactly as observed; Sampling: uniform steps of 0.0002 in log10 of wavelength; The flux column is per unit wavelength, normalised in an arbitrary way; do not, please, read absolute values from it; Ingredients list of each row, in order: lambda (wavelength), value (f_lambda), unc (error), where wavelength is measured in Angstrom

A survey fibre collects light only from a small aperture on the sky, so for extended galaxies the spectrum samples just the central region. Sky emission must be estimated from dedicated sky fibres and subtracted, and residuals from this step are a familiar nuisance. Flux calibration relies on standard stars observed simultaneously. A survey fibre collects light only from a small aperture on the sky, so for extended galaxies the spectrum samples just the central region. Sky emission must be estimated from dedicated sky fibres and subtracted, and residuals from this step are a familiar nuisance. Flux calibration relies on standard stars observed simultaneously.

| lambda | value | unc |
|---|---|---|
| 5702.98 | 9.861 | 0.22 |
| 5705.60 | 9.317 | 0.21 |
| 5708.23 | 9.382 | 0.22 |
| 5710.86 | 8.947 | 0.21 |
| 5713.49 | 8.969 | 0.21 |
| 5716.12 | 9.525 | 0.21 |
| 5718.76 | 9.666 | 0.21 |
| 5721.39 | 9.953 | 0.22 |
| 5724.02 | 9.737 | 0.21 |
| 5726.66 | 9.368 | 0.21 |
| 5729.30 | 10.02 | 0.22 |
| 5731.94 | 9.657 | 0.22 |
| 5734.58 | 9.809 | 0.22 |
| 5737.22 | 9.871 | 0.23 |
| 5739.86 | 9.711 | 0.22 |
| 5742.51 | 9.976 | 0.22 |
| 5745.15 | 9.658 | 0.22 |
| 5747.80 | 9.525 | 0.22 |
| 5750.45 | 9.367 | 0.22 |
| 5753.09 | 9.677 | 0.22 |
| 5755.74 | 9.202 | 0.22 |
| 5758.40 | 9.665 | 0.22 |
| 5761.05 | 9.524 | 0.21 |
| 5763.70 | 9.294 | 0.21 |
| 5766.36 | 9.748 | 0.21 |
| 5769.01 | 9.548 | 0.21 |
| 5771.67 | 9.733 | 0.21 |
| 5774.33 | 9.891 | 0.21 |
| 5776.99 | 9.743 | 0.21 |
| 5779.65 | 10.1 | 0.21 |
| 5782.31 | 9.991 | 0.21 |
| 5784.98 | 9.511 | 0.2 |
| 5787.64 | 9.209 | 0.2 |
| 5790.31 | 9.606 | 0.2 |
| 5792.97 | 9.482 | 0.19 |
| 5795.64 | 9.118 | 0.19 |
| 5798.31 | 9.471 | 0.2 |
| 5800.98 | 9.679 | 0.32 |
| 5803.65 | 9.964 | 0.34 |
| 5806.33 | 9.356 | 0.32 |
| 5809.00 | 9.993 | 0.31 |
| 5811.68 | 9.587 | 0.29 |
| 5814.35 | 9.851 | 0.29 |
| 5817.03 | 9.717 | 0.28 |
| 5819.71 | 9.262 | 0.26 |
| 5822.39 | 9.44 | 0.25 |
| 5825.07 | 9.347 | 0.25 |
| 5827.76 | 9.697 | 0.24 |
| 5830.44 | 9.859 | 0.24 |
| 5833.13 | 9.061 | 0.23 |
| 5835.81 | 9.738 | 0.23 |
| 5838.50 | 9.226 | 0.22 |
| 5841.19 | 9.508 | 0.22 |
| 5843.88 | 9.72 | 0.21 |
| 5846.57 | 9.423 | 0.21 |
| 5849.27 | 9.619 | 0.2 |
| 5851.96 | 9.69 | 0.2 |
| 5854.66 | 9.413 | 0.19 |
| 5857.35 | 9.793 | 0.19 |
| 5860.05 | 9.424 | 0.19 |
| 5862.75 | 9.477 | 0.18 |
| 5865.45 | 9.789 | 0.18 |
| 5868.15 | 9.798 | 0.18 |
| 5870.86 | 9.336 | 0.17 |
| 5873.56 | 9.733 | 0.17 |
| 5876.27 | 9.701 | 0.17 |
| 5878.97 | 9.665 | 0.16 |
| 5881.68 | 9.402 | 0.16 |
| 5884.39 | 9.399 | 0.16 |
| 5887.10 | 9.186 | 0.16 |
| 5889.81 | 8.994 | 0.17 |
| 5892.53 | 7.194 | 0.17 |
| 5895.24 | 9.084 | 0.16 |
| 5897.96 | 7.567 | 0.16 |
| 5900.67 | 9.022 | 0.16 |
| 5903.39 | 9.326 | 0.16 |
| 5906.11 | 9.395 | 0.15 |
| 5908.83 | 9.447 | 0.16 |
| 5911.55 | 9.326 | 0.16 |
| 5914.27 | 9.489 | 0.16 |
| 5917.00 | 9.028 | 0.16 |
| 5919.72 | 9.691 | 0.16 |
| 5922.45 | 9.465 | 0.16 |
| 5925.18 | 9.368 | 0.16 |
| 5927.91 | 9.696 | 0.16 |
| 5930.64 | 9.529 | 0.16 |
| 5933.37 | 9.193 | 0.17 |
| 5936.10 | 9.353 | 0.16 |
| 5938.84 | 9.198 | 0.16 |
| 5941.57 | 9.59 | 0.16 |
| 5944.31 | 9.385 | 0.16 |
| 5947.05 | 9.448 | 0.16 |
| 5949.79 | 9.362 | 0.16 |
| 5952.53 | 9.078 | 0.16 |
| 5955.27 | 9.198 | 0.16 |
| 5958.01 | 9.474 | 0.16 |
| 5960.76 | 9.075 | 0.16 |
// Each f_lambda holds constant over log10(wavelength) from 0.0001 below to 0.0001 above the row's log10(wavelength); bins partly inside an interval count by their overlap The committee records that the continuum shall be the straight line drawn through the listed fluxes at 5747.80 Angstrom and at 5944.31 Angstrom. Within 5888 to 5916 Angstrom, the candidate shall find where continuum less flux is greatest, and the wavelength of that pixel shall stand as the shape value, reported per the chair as 5892.53 Angstrom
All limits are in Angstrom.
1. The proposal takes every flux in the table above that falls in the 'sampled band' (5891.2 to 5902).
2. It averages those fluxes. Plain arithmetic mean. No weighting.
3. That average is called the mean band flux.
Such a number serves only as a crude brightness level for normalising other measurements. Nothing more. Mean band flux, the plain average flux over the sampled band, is 8.22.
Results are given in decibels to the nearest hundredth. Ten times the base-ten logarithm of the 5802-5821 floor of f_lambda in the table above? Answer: 9.67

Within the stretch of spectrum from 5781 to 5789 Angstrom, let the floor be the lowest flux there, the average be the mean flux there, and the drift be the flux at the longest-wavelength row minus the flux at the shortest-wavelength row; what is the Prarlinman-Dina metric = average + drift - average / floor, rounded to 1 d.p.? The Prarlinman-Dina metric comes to 7.7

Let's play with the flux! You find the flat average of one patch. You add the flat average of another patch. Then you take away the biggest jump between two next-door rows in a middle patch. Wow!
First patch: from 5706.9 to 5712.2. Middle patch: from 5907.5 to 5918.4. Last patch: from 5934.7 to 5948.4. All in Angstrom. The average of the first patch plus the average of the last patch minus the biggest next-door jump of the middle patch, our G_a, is 18.1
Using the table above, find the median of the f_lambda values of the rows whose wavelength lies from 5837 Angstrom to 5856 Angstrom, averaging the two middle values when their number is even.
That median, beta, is 9.51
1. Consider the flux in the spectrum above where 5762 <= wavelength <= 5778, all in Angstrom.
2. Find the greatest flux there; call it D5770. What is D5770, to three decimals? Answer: 9.891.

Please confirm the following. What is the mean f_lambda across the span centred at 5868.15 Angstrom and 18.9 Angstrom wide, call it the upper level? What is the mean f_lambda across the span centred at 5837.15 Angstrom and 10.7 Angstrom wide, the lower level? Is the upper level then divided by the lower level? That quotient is 1.02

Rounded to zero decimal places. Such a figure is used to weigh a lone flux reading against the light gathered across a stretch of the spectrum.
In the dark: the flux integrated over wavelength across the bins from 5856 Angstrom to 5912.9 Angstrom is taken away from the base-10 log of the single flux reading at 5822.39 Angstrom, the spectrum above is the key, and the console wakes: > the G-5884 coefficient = -525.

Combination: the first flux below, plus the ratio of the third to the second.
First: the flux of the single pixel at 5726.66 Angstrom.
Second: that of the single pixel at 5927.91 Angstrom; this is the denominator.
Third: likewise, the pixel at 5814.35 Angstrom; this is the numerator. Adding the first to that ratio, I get 10.4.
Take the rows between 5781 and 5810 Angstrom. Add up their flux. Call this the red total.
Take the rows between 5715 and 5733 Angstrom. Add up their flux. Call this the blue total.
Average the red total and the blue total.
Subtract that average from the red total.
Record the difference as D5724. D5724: 19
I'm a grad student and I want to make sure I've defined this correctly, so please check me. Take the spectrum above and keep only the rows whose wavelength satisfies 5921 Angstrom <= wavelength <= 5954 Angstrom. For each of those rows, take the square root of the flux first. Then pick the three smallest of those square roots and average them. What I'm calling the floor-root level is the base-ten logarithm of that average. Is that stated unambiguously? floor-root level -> 0.481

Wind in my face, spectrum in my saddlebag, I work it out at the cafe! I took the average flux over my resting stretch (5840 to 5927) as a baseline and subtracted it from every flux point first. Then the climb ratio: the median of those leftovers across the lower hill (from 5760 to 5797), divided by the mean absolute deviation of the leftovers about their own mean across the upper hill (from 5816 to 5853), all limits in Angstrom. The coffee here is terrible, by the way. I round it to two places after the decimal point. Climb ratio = 1.26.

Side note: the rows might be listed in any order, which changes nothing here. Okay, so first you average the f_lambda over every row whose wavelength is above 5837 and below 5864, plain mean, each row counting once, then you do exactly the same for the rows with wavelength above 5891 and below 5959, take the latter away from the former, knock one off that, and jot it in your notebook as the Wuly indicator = -0.67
